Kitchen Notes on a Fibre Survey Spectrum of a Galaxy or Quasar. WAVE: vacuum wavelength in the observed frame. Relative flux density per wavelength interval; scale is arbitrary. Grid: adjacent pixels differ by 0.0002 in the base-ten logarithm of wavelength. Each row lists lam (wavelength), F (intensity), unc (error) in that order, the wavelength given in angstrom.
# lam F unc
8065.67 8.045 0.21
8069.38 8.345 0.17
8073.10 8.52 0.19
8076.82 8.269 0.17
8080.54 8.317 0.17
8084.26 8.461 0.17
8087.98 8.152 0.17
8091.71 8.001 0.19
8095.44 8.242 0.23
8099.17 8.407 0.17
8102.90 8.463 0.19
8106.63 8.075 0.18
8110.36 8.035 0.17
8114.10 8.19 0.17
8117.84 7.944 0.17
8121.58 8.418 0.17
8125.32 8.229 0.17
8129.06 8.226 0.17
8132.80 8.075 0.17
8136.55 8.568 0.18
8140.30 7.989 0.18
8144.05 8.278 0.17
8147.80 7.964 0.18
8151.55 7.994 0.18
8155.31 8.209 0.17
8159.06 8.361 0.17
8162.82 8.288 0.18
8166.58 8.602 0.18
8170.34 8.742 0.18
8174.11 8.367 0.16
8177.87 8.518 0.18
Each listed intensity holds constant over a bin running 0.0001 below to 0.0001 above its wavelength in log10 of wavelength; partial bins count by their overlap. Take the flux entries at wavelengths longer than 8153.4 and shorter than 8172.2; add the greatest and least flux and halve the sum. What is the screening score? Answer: 8.48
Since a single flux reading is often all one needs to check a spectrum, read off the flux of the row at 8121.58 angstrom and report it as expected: 8.418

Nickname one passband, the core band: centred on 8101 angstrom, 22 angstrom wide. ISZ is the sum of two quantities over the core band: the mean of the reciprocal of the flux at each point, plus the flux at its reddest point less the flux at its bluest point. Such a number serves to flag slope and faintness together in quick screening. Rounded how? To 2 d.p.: 0.16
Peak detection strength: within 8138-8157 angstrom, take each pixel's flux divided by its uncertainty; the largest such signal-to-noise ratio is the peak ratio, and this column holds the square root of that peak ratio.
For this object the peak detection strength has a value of 6.98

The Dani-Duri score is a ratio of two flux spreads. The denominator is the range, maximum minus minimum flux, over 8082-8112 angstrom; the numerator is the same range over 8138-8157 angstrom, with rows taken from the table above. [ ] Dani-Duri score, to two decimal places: 0.68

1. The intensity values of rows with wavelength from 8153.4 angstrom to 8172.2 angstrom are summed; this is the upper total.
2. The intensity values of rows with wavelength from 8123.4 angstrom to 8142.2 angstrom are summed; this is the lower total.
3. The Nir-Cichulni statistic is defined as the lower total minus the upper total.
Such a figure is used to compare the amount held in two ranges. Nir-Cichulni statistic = -1.1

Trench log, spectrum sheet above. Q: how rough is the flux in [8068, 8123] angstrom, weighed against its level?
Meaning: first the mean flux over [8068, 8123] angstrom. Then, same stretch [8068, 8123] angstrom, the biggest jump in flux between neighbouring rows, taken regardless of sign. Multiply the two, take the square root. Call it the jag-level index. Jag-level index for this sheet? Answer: 1.98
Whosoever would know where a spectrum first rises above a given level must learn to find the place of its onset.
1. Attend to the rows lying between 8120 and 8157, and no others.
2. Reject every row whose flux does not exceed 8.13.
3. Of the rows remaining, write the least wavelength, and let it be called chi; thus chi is 8121.58 angstrom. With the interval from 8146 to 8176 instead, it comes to 8155.31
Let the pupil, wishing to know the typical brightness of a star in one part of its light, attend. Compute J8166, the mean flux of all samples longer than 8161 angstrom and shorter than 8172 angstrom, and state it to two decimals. 8.54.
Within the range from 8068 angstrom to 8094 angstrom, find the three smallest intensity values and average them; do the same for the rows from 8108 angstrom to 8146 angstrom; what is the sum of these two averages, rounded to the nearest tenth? 16.1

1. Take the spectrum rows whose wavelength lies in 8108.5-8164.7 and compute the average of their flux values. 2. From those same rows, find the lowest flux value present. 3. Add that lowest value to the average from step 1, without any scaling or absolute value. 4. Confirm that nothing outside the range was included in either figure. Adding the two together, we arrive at 16.13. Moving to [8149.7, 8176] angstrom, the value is 16.36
